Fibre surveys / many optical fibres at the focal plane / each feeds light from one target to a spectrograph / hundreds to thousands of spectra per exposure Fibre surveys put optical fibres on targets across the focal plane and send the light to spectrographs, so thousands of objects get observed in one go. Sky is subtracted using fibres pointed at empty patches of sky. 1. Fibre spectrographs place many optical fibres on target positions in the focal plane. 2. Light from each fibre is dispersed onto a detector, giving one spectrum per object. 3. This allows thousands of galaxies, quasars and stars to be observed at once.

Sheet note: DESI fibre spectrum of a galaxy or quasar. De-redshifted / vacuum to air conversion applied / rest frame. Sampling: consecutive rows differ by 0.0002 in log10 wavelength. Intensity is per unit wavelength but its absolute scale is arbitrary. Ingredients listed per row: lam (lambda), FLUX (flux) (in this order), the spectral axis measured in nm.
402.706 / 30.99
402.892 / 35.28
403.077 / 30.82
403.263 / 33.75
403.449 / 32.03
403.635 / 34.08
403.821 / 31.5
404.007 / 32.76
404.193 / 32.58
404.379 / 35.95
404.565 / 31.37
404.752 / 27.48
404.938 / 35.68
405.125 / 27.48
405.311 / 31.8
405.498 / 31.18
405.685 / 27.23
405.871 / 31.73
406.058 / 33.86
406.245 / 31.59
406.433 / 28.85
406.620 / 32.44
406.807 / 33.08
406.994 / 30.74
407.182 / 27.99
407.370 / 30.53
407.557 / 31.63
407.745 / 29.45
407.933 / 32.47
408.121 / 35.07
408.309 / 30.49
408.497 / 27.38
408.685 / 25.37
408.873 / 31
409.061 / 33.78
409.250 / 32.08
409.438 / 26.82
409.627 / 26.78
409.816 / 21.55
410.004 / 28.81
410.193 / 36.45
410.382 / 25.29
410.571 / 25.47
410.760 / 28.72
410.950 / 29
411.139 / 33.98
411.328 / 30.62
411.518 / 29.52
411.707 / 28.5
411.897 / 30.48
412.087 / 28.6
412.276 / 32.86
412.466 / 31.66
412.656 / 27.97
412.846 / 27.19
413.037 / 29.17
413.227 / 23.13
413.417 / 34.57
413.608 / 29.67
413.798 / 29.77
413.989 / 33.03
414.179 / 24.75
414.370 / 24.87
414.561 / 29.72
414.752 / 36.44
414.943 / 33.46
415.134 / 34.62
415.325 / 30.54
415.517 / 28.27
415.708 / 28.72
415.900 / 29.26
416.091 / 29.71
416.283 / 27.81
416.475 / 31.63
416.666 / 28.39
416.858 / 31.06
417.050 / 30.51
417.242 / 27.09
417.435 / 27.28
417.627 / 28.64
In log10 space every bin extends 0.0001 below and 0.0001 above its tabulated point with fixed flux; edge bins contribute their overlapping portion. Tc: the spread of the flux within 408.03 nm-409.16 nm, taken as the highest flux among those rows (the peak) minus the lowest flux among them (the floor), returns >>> 9.7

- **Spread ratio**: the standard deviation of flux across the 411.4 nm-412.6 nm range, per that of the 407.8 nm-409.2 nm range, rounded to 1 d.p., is 0.5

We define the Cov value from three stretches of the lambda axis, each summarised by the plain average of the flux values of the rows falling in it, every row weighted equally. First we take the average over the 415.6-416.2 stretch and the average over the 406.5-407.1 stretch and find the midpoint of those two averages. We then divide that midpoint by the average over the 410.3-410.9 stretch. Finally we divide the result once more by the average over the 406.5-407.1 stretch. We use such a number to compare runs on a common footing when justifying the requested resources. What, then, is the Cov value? 0.036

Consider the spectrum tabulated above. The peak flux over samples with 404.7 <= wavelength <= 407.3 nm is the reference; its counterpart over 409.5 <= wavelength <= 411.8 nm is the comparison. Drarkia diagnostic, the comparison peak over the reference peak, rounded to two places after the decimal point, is 1.02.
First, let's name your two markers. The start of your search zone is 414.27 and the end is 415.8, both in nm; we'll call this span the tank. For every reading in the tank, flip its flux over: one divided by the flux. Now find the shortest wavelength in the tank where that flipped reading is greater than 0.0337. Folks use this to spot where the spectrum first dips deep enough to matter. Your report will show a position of 414.370 nm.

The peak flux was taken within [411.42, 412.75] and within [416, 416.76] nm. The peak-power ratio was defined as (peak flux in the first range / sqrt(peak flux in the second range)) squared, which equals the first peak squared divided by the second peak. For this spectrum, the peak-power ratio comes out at 34.1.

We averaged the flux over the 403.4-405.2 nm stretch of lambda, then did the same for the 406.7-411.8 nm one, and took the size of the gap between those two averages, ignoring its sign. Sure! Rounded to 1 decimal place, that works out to 2.4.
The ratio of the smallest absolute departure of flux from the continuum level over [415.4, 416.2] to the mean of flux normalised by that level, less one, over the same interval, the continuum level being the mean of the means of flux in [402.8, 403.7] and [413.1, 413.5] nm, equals -20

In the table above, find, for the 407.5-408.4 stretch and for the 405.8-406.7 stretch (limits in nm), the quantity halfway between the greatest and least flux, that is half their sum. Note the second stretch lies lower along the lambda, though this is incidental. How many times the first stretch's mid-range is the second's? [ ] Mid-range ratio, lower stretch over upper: 0.97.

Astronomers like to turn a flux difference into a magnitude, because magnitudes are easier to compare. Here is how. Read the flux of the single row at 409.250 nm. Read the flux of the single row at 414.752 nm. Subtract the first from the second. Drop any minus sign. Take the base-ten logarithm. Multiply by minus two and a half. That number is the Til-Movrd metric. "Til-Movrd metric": -1.6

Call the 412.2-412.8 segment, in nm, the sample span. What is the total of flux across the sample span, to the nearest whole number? 92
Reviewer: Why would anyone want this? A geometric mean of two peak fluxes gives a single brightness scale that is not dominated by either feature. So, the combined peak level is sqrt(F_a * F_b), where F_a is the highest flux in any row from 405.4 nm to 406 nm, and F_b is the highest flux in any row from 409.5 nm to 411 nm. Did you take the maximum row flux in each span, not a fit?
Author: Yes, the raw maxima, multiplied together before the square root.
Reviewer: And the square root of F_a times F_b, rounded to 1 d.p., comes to 34.0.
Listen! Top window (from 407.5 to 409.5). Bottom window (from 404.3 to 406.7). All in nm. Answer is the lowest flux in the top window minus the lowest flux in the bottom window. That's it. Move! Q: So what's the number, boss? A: -1.9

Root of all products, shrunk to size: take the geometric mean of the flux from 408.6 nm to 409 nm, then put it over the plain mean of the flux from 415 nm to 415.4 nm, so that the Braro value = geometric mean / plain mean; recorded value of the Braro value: 0.86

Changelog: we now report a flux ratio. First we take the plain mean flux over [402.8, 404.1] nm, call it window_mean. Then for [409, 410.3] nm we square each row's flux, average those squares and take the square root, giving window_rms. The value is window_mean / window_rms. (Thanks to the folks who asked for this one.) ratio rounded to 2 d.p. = 1.10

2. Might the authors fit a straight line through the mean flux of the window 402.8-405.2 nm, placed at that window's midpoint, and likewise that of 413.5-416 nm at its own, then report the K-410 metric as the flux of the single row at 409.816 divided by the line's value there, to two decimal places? 0.69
